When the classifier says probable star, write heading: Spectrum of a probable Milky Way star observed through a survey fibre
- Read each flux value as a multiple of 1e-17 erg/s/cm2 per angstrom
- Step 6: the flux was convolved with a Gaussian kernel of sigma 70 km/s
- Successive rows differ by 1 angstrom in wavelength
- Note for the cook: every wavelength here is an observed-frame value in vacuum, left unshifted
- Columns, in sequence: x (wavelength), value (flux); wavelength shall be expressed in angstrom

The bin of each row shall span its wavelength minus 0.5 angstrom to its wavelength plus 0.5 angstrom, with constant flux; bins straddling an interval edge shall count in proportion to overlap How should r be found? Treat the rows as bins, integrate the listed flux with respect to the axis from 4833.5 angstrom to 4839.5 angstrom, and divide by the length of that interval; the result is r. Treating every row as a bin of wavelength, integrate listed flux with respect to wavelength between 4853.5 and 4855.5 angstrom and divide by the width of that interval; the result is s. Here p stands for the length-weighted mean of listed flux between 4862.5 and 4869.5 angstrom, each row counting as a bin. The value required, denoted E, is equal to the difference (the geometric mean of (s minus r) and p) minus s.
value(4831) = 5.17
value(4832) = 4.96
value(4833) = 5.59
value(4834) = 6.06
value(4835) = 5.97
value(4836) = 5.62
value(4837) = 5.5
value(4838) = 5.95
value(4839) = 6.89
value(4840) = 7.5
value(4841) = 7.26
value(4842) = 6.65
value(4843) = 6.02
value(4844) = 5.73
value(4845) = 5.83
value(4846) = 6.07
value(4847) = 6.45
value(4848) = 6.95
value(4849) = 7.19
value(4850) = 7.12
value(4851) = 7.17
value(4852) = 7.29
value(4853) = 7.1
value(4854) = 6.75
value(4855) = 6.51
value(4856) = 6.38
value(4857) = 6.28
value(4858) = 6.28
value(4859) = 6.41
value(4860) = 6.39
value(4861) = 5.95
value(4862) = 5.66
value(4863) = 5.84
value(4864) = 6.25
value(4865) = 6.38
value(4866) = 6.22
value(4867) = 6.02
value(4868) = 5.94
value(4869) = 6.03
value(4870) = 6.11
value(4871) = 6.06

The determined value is -4.67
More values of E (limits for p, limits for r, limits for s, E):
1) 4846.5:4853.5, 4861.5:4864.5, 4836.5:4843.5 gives -4.45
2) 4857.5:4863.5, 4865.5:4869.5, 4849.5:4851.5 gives -4.57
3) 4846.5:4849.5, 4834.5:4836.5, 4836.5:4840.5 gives -4.32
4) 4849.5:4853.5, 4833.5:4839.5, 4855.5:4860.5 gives -4.76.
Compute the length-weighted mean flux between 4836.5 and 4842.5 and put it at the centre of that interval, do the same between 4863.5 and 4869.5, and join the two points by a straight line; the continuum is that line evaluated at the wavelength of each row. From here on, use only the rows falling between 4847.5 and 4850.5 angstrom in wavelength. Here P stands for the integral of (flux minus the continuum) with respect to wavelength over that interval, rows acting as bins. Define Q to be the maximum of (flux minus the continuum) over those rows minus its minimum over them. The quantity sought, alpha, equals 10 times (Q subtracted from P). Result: 16.4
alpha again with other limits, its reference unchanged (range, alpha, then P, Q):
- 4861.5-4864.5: -14.8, -0.9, 0.63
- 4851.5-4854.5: 14.9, 2.0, 0.50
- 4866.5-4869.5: -4.6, -0.3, 0.11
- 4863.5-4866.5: 2.0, 0.3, 0.15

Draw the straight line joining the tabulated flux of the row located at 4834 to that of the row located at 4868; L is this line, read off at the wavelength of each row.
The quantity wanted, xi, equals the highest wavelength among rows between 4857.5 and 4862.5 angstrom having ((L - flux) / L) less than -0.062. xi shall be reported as 4860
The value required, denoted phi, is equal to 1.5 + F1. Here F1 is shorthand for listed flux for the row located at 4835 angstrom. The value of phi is 7.47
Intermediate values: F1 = 5.97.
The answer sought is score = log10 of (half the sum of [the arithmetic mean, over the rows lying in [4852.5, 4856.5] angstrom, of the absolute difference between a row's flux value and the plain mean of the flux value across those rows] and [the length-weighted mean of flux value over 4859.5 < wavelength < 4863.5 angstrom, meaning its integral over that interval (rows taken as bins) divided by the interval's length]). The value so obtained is 0.49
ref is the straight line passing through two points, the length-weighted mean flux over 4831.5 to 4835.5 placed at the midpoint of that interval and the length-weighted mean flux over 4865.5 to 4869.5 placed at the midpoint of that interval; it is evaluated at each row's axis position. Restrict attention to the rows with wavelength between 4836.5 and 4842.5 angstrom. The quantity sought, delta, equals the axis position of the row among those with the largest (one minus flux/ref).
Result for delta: 4837 angstrom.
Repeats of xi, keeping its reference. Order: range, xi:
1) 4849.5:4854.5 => 4854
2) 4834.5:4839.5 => 4839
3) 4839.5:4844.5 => 4842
